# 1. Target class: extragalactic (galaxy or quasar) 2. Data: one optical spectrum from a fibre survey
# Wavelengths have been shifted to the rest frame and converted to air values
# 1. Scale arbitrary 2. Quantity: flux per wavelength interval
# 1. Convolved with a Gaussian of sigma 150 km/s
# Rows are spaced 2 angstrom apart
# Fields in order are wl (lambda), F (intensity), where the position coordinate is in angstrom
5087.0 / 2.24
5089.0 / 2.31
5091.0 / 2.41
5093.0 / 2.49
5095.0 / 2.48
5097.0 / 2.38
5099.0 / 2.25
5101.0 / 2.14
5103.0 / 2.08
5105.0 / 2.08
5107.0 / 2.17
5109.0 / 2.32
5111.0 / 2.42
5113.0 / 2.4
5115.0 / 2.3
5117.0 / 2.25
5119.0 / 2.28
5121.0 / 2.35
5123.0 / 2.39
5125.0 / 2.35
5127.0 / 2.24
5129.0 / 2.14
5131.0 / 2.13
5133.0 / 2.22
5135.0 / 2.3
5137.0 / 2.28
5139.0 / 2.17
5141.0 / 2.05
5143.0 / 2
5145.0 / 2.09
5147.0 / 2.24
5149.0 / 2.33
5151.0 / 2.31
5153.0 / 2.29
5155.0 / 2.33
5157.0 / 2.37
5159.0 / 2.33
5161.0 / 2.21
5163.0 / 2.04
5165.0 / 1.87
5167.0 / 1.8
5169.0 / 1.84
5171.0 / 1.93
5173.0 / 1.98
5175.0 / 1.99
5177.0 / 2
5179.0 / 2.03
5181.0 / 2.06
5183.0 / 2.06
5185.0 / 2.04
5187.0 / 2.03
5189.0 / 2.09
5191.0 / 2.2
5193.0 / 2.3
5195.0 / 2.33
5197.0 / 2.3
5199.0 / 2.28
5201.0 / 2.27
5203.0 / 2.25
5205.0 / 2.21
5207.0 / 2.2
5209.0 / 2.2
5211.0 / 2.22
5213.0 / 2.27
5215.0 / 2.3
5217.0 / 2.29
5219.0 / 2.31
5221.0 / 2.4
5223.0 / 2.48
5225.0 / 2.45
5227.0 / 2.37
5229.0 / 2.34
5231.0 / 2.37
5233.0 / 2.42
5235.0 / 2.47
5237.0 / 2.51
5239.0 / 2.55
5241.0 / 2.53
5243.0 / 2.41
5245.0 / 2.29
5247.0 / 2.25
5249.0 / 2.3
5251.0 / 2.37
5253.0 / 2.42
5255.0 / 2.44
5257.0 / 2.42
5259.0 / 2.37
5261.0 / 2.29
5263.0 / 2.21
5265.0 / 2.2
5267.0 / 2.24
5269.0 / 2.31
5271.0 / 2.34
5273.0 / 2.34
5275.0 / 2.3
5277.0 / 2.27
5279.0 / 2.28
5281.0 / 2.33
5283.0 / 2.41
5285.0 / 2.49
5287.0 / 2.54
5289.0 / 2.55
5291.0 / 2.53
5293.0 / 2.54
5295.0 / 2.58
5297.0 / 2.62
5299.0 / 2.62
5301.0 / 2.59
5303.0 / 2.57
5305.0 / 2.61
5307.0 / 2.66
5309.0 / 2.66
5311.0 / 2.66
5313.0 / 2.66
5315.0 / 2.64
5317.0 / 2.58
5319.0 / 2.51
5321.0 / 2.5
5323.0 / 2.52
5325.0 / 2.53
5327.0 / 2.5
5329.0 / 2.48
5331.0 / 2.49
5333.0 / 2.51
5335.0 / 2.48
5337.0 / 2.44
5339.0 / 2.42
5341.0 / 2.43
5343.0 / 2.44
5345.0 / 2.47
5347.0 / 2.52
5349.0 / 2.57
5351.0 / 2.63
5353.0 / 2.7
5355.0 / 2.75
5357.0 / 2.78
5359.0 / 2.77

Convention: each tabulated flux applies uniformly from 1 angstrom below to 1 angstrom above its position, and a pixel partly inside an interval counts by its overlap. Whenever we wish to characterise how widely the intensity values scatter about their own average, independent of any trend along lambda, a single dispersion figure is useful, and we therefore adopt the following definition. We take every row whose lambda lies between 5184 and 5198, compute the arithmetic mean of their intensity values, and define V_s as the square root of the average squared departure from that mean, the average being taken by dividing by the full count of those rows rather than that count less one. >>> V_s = 0.12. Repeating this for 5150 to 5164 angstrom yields 0.10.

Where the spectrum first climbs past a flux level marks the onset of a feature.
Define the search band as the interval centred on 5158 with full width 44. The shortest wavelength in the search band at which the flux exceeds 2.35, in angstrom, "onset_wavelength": 5157.0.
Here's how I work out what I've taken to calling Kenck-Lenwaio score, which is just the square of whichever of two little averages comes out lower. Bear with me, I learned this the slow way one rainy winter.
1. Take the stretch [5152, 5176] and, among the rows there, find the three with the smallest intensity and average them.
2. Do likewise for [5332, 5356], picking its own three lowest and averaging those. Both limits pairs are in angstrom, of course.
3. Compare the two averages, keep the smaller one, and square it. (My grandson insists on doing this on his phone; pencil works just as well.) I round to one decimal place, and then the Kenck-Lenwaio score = 3.4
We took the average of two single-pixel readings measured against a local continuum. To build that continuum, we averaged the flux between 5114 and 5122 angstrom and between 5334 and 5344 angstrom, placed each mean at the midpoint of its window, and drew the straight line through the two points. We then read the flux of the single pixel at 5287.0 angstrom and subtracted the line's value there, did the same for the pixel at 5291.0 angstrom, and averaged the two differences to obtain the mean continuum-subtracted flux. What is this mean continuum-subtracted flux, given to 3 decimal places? 0.126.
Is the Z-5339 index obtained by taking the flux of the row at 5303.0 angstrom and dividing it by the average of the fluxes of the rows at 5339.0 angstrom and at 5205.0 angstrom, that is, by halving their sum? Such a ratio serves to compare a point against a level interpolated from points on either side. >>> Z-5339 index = 1.11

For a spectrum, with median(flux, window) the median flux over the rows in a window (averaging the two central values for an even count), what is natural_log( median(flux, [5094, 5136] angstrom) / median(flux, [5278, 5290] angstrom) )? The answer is -0.07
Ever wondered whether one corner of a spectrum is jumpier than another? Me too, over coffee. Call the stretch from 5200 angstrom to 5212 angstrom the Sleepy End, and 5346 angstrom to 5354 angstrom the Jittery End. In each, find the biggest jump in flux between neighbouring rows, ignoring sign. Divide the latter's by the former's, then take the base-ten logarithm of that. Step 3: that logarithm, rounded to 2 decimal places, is 0.24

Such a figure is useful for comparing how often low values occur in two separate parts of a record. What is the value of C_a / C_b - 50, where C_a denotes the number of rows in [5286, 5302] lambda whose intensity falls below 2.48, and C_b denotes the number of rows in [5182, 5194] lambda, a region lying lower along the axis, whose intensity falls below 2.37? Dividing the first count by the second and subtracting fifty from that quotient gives -50.0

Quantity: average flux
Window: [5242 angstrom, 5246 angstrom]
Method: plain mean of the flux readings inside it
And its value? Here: 2.35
